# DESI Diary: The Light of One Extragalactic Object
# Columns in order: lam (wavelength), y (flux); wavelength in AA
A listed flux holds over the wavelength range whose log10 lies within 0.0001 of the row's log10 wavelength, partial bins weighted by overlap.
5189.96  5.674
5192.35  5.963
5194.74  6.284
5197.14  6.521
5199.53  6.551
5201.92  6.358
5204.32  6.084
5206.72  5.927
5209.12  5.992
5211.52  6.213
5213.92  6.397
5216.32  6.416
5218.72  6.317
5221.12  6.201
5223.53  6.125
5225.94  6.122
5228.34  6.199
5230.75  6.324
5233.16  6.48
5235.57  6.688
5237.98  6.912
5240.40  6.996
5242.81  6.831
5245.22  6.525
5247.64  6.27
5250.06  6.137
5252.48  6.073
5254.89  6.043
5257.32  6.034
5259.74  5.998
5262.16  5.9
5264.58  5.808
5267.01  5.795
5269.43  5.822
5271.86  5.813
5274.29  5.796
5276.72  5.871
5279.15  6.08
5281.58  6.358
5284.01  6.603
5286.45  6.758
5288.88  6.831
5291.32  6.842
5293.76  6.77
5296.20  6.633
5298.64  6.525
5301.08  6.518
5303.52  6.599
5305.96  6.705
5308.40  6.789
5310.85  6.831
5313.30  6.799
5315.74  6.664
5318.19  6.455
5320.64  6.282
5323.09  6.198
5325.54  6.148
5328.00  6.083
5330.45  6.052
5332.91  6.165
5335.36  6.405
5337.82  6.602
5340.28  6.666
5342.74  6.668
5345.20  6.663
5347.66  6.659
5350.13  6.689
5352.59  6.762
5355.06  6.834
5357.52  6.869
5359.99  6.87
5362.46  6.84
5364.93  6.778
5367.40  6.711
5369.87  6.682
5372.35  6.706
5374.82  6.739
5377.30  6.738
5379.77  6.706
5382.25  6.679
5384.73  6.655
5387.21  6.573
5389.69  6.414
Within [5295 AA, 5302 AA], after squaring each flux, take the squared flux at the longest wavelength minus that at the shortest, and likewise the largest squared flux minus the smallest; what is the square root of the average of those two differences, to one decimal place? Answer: 0.0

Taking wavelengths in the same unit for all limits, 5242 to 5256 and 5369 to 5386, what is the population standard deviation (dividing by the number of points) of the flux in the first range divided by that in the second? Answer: 9.77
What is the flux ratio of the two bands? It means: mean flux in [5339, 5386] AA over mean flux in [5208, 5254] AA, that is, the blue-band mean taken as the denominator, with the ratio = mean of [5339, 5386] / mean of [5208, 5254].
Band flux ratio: 1.06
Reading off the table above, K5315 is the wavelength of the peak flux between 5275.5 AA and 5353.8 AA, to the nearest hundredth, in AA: 5291.32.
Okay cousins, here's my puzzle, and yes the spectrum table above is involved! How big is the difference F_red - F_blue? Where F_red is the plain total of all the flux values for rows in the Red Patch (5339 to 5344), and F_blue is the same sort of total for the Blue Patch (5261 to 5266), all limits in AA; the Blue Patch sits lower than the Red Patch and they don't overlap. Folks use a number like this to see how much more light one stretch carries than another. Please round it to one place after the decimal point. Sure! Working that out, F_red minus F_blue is 1.6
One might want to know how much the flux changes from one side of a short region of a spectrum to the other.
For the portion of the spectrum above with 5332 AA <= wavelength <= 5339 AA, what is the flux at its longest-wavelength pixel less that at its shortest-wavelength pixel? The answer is 0.44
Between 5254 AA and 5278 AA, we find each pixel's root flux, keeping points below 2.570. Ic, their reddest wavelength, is 5276.72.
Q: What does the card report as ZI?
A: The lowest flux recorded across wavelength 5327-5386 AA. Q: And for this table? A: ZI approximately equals 6.052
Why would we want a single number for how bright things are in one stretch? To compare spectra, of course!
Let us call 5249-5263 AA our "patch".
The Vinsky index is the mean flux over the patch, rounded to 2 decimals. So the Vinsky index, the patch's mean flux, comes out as 6.03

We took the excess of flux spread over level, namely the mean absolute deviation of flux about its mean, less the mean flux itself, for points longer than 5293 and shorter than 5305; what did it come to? -6.5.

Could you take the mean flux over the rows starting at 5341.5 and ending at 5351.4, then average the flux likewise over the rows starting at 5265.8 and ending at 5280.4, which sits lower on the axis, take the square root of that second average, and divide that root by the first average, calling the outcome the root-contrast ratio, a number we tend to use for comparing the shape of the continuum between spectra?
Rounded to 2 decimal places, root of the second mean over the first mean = 0.36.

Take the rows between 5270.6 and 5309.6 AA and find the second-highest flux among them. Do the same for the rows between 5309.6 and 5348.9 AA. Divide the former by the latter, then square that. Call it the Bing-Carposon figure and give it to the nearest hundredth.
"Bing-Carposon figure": 1.01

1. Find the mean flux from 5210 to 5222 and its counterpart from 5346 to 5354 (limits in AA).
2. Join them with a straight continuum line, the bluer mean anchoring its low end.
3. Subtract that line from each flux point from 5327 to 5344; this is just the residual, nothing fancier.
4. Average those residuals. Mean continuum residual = -0.28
